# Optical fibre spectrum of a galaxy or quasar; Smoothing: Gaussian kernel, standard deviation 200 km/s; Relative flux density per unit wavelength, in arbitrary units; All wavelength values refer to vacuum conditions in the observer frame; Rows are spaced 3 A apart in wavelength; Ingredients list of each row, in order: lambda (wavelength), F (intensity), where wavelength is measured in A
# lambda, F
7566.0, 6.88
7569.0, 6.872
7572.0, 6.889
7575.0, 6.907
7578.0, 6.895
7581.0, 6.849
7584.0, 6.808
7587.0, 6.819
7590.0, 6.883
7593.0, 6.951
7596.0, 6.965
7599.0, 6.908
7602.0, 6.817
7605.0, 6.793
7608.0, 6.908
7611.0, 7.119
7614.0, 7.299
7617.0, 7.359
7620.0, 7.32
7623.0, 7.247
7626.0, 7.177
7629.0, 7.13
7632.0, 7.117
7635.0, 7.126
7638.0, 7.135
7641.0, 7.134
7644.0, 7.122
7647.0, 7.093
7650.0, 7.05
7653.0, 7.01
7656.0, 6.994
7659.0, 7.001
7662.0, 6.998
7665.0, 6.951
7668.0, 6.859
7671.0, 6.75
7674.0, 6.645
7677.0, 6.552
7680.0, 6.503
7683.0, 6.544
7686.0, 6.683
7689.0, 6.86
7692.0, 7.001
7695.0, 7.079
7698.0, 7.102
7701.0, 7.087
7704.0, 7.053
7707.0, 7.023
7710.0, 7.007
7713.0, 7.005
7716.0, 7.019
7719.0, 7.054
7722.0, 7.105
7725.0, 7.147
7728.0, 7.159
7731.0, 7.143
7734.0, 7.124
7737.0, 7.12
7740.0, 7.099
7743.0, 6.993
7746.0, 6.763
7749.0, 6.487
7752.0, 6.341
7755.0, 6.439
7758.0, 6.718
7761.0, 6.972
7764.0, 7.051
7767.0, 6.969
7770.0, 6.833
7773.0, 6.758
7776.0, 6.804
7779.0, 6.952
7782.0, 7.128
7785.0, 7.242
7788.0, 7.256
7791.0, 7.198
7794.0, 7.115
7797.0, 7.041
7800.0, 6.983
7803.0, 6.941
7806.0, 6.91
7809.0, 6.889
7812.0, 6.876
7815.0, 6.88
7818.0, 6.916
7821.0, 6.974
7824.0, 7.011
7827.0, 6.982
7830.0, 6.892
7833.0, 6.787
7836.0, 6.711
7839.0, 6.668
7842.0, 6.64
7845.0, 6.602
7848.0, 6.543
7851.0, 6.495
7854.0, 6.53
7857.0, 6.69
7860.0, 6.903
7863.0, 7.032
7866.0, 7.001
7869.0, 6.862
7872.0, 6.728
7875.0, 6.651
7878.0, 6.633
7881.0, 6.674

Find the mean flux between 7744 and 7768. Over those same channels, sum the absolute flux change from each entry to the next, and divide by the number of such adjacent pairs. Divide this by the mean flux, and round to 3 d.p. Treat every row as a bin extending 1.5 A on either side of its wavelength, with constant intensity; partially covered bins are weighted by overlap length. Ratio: 0.026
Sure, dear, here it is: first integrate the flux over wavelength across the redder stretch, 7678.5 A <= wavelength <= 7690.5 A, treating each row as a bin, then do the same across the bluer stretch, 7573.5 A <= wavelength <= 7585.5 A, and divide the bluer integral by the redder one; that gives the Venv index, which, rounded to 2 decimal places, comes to 1.03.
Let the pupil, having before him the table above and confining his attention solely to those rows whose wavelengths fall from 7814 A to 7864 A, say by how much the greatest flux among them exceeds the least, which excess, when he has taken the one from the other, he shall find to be 0.54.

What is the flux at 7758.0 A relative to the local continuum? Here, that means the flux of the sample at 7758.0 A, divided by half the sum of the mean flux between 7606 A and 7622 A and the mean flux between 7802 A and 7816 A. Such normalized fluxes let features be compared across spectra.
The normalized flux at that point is 0.95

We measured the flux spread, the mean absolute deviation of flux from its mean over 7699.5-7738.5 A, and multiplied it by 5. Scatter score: 0.25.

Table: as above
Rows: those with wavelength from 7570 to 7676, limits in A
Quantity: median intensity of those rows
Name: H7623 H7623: 6.99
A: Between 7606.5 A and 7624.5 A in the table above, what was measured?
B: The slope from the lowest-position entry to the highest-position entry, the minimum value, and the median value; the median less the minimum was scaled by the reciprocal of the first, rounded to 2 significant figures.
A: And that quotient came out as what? 16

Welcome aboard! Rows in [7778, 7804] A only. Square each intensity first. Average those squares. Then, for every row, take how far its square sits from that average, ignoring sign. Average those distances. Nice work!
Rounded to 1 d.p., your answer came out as 1.5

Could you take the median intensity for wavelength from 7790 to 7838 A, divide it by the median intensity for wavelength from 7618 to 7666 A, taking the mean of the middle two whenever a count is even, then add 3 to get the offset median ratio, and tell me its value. 3.97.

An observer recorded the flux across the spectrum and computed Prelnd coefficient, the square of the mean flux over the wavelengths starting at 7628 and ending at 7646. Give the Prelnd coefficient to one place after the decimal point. 50.8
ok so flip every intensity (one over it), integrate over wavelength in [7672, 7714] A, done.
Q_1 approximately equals 6.1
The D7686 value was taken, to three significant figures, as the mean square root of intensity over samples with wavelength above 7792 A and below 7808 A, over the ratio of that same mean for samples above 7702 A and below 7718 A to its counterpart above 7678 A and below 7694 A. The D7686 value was 2.59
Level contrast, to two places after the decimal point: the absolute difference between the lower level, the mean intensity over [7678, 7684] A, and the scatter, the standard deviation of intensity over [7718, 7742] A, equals 6.49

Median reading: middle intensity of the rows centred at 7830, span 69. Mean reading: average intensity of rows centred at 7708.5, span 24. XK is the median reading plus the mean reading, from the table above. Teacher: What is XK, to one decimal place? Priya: 13.9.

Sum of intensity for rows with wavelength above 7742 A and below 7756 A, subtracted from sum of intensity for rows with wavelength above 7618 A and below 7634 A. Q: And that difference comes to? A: 3.0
